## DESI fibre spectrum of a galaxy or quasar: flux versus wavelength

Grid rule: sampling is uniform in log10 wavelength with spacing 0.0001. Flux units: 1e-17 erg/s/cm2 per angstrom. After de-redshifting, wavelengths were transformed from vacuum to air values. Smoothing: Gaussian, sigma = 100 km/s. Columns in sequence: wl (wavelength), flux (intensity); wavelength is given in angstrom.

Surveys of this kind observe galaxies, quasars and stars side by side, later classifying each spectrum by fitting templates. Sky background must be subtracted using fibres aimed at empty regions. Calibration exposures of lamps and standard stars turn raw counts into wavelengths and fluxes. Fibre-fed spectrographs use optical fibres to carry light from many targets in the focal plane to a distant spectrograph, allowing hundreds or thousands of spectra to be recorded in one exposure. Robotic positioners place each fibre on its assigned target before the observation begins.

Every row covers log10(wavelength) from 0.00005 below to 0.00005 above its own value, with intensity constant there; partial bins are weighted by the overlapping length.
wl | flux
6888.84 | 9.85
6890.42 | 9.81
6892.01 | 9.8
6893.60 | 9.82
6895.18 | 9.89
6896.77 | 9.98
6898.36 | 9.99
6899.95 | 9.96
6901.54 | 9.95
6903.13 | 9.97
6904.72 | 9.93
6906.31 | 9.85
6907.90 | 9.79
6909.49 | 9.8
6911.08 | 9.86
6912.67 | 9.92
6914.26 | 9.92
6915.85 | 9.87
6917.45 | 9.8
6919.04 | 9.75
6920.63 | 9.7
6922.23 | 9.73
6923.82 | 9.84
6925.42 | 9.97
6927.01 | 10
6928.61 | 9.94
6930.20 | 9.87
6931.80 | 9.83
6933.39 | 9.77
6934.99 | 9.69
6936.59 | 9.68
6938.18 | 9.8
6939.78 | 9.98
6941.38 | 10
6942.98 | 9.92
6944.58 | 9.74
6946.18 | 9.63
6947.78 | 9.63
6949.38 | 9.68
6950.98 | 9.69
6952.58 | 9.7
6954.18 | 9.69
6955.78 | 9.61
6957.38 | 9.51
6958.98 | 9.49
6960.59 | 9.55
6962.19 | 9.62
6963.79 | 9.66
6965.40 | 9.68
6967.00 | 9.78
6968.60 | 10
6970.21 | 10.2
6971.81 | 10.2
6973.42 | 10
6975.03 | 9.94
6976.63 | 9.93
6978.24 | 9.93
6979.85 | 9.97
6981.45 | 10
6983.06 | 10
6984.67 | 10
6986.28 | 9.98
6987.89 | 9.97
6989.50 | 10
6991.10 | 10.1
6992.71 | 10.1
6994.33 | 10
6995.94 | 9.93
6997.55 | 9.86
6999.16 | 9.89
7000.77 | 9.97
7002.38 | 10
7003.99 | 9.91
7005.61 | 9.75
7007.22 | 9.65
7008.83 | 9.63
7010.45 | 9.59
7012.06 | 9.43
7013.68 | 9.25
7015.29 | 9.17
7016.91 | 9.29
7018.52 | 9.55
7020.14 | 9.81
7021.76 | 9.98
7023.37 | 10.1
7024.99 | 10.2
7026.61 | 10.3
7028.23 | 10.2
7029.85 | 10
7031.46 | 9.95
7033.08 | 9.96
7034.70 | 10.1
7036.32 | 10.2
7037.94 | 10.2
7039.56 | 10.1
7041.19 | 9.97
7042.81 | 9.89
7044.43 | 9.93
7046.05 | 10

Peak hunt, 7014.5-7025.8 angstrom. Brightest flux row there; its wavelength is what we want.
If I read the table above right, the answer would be 7024.99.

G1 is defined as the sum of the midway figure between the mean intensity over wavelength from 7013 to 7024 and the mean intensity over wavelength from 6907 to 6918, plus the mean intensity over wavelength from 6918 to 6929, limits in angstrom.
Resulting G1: 19.6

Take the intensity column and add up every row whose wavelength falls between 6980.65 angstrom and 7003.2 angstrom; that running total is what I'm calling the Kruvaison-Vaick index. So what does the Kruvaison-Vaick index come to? 140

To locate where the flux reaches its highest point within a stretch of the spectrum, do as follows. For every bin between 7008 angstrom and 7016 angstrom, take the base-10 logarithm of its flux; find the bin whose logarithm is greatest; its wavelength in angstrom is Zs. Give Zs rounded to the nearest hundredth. 7008.83 angstrom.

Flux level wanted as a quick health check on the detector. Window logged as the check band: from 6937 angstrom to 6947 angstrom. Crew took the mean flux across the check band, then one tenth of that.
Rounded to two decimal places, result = 0.98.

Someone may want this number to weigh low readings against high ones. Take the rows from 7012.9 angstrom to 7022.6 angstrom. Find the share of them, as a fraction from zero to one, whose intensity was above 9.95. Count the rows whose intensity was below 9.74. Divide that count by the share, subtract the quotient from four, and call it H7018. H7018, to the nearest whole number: -20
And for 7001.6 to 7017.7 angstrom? -66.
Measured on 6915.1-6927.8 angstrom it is -4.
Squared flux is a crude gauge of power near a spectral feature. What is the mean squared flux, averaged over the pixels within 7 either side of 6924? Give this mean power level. 97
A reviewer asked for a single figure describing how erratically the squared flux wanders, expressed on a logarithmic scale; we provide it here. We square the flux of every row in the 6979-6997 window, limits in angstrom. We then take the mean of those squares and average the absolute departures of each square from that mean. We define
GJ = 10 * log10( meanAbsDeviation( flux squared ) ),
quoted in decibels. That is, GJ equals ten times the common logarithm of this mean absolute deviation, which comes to -1.6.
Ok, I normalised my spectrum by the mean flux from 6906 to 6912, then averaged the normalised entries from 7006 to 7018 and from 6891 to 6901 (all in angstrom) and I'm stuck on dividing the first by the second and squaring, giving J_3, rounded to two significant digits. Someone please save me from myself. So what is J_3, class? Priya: 0.91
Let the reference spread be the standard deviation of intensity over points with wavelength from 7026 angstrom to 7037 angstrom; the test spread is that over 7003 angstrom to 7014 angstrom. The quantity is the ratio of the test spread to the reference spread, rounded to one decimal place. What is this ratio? 1.6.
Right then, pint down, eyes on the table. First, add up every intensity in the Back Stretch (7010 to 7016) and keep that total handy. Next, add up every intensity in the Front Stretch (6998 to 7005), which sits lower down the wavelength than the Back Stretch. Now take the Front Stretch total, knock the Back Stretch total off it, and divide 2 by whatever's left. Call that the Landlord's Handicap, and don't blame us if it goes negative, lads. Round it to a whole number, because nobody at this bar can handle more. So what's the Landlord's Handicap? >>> 1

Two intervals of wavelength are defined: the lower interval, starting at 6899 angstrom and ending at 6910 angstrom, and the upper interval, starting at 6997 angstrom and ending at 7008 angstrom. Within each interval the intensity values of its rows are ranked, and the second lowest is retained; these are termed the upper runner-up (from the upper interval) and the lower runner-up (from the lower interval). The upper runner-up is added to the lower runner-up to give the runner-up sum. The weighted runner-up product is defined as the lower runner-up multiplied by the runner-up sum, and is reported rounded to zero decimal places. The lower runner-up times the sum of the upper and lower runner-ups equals 192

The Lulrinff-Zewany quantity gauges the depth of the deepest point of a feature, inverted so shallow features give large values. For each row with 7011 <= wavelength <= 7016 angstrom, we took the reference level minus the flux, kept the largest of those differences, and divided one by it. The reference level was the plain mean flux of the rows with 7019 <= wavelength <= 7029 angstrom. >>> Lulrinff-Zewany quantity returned 1.1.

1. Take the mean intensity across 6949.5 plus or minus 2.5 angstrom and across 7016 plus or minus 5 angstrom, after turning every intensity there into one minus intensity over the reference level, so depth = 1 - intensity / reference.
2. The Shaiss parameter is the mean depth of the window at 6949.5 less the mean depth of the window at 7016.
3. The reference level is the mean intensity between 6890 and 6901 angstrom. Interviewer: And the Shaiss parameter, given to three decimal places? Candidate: -0.025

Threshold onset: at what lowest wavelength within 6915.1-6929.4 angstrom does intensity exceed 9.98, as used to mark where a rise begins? 6927.01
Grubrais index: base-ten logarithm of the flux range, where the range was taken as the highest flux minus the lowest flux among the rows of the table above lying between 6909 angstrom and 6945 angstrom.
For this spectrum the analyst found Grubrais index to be -0.5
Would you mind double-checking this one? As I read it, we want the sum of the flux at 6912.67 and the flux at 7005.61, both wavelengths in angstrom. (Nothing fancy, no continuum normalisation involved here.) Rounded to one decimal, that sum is 19.7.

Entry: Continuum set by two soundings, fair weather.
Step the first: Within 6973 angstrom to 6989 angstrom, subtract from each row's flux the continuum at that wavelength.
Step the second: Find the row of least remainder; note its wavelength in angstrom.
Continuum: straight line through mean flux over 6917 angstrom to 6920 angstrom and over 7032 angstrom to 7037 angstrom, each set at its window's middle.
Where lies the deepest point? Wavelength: 6978.24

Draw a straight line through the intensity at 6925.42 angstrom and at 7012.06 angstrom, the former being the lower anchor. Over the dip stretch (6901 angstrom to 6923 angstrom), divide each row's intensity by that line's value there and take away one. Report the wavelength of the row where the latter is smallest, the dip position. 6920.63 angstrom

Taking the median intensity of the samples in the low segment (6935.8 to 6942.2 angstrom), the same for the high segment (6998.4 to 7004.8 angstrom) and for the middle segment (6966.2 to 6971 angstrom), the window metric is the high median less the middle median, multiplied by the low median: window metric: -0.6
